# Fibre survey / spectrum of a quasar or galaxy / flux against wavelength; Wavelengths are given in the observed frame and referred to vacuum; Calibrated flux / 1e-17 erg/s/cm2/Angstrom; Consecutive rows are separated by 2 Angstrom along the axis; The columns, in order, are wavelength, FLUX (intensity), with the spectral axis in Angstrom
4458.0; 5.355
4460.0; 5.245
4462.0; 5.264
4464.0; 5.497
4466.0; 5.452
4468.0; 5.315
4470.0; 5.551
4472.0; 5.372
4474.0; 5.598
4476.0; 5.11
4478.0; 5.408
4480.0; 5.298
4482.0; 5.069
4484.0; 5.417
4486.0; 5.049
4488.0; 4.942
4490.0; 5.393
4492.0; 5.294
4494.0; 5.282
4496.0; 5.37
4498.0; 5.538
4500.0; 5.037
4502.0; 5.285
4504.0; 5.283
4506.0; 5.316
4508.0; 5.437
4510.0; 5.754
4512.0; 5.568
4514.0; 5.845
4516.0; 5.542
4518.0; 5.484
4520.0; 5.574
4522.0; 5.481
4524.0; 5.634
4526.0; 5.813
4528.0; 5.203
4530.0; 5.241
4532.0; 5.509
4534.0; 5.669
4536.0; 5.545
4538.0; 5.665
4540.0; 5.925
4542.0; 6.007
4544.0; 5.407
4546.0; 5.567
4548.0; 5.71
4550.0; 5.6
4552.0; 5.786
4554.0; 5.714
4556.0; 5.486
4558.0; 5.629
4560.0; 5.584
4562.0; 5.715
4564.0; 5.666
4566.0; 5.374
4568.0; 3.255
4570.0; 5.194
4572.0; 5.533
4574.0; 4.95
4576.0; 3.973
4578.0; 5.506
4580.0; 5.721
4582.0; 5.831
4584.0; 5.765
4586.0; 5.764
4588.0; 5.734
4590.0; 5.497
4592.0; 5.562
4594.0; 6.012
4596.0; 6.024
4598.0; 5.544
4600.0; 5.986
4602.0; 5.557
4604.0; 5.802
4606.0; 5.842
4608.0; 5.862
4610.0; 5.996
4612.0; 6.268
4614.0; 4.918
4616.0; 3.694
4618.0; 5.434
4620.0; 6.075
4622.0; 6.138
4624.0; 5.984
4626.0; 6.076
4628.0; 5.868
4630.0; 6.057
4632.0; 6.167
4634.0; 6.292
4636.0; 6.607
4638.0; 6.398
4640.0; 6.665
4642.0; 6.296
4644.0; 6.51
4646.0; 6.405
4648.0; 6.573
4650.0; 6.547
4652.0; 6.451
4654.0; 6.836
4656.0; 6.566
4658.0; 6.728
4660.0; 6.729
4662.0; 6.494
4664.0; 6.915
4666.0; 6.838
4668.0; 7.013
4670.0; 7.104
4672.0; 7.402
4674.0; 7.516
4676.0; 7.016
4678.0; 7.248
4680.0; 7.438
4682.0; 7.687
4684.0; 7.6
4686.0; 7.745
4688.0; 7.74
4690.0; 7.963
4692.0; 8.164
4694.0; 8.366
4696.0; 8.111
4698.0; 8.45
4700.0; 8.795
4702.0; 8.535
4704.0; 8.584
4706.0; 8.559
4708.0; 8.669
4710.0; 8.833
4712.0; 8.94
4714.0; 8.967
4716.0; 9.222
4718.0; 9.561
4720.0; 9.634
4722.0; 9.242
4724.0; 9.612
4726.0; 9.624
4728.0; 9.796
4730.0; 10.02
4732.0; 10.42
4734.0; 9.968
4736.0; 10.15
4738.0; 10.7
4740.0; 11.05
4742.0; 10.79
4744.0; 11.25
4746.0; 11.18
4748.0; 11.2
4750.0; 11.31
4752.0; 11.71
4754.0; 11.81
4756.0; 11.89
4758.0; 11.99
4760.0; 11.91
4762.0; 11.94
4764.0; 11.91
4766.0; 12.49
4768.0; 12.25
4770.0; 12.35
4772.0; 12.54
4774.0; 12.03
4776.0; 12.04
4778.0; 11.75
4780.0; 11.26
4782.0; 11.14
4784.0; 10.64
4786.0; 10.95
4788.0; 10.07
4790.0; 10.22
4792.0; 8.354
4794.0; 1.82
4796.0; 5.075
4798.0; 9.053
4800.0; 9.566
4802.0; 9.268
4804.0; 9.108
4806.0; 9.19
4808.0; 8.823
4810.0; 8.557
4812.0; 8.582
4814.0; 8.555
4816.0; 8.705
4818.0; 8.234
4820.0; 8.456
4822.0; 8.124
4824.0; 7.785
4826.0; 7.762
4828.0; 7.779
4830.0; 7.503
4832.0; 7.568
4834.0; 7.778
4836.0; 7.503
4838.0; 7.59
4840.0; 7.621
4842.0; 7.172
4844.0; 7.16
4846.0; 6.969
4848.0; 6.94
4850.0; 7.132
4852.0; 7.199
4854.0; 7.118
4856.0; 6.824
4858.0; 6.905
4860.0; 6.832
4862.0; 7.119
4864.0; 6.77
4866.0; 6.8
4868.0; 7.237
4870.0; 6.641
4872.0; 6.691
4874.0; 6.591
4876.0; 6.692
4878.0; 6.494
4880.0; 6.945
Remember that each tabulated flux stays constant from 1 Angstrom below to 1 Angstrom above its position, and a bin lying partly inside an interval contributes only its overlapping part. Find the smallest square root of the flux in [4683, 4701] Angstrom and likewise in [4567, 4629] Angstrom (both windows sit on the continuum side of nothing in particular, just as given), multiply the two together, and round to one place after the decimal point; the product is 5.0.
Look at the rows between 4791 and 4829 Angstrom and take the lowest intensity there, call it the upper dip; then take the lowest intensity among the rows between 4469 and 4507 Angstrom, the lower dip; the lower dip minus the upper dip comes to 3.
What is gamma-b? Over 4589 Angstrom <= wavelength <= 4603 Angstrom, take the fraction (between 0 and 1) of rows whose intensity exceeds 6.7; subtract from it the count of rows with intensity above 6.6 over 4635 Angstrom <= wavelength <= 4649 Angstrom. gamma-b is -2.0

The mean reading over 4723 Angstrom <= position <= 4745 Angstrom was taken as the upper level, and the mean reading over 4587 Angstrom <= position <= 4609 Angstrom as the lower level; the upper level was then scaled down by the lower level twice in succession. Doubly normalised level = 0.310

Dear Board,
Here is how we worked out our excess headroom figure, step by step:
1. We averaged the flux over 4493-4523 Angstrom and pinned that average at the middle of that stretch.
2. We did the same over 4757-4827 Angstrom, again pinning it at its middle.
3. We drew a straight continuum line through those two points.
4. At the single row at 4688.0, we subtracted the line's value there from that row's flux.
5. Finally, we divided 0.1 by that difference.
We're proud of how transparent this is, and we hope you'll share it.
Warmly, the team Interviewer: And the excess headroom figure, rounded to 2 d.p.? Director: -0.22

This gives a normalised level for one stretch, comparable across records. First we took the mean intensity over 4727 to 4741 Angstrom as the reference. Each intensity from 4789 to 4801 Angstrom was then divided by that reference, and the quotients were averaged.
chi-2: 0.71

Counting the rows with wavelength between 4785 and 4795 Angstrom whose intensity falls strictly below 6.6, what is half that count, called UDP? 0.5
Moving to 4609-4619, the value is 2.5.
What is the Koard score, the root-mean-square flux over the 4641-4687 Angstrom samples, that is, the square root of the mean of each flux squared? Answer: 7.0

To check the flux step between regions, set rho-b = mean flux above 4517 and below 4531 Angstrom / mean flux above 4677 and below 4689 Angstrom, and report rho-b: 0.72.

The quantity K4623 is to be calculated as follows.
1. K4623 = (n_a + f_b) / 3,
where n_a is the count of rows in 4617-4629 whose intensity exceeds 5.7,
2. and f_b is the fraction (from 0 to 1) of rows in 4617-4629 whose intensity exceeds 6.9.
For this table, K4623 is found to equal 1.67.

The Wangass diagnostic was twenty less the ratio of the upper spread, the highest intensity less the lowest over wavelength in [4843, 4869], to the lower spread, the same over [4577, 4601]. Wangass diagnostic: 19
